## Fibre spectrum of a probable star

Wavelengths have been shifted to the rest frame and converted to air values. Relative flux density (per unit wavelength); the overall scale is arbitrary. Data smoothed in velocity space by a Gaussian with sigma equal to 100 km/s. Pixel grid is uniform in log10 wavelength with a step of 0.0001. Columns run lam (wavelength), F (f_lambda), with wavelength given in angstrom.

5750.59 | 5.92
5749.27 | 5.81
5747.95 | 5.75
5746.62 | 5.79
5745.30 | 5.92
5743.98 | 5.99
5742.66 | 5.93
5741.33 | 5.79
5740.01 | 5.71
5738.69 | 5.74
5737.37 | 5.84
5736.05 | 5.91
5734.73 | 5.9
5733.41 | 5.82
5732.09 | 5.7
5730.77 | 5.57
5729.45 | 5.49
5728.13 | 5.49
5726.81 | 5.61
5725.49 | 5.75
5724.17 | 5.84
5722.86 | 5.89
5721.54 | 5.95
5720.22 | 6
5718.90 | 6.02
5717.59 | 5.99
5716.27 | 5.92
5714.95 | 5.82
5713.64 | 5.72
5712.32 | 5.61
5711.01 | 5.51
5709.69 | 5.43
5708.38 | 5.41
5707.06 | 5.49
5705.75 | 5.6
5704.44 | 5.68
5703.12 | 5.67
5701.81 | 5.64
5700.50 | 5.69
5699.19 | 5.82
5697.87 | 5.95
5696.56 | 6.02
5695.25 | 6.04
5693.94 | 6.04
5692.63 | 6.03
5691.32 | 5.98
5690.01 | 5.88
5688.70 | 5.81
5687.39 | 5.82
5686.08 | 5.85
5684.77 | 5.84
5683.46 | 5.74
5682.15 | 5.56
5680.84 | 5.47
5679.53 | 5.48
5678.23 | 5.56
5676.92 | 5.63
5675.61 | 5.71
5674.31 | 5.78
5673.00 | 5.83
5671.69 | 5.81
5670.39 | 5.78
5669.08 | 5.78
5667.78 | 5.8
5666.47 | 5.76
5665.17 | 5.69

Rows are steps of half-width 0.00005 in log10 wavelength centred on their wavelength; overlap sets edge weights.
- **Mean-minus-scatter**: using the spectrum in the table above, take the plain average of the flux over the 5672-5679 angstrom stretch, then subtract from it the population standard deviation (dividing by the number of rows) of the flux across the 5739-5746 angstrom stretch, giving 5.60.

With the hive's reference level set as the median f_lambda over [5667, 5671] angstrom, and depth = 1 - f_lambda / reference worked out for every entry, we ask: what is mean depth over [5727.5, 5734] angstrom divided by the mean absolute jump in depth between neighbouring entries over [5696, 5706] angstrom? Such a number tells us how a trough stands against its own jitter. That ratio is 2.3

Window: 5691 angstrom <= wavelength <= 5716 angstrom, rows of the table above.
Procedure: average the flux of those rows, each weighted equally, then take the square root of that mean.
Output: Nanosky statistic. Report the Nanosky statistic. 2.40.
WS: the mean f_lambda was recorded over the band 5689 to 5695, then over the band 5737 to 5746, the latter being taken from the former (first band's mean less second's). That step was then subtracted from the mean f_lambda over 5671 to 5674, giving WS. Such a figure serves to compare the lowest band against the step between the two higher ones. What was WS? 5.68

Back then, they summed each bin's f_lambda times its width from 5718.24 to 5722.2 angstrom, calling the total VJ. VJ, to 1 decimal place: 23.7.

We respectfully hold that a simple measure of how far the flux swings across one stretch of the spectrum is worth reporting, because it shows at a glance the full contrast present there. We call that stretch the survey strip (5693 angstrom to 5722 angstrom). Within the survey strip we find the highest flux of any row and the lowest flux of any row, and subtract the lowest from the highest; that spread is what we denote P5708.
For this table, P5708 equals 0.63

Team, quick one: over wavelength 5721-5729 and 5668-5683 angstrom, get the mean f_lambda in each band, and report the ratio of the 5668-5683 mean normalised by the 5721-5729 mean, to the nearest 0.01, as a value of 0.99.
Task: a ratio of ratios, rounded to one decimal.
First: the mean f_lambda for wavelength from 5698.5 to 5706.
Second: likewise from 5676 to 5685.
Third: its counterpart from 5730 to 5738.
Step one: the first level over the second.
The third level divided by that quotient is 5.7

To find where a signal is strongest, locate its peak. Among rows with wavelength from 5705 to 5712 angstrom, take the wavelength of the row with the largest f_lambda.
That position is 5705.75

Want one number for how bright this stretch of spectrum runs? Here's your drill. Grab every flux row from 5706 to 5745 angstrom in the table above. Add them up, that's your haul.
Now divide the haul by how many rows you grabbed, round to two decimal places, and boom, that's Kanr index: 5.75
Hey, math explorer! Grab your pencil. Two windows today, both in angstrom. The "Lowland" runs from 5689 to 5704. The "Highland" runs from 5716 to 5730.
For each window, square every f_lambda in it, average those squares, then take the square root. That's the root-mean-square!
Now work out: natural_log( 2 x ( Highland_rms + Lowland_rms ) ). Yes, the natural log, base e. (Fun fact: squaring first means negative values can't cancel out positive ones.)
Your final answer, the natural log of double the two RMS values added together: 3.15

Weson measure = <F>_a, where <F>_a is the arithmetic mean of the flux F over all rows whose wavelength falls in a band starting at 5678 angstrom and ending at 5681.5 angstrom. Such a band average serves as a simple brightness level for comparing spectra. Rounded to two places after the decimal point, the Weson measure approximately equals 5.50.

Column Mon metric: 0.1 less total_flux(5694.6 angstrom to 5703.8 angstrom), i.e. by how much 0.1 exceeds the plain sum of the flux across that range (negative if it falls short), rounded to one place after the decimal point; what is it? -40.7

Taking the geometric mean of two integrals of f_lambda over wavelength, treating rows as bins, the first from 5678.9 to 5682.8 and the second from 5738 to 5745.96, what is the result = 32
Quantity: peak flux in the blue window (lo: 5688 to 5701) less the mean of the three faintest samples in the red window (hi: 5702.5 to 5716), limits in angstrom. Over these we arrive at 0.60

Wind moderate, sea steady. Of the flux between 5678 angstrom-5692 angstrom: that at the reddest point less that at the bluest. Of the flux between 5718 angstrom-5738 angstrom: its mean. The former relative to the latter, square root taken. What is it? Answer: 0.269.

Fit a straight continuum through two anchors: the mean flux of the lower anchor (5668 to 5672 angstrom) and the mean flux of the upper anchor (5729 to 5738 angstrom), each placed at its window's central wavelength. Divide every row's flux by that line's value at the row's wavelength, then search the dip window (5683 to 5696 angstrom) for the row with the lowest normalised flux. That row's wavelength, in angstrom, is 5683.46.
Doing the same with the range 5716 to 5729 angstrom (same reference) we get 5728.13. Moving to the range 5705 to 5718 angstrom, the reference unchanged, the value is 5708.38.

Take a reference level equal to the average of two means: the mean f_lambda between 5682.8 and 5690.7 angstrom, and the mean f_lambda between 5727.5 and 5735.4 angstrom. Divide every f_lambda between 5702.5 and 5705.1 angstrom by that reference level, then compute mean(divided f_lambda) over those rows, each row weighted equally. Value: 0.99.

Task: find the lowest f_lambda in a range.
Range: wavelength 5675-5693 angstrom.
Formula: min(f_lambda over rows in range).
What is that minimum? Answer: 5.47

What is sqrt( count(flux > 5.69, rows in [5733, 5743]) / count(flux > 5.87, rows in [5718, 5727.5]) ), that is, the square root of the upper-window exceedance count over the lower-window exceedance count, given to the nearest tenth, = 1.4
